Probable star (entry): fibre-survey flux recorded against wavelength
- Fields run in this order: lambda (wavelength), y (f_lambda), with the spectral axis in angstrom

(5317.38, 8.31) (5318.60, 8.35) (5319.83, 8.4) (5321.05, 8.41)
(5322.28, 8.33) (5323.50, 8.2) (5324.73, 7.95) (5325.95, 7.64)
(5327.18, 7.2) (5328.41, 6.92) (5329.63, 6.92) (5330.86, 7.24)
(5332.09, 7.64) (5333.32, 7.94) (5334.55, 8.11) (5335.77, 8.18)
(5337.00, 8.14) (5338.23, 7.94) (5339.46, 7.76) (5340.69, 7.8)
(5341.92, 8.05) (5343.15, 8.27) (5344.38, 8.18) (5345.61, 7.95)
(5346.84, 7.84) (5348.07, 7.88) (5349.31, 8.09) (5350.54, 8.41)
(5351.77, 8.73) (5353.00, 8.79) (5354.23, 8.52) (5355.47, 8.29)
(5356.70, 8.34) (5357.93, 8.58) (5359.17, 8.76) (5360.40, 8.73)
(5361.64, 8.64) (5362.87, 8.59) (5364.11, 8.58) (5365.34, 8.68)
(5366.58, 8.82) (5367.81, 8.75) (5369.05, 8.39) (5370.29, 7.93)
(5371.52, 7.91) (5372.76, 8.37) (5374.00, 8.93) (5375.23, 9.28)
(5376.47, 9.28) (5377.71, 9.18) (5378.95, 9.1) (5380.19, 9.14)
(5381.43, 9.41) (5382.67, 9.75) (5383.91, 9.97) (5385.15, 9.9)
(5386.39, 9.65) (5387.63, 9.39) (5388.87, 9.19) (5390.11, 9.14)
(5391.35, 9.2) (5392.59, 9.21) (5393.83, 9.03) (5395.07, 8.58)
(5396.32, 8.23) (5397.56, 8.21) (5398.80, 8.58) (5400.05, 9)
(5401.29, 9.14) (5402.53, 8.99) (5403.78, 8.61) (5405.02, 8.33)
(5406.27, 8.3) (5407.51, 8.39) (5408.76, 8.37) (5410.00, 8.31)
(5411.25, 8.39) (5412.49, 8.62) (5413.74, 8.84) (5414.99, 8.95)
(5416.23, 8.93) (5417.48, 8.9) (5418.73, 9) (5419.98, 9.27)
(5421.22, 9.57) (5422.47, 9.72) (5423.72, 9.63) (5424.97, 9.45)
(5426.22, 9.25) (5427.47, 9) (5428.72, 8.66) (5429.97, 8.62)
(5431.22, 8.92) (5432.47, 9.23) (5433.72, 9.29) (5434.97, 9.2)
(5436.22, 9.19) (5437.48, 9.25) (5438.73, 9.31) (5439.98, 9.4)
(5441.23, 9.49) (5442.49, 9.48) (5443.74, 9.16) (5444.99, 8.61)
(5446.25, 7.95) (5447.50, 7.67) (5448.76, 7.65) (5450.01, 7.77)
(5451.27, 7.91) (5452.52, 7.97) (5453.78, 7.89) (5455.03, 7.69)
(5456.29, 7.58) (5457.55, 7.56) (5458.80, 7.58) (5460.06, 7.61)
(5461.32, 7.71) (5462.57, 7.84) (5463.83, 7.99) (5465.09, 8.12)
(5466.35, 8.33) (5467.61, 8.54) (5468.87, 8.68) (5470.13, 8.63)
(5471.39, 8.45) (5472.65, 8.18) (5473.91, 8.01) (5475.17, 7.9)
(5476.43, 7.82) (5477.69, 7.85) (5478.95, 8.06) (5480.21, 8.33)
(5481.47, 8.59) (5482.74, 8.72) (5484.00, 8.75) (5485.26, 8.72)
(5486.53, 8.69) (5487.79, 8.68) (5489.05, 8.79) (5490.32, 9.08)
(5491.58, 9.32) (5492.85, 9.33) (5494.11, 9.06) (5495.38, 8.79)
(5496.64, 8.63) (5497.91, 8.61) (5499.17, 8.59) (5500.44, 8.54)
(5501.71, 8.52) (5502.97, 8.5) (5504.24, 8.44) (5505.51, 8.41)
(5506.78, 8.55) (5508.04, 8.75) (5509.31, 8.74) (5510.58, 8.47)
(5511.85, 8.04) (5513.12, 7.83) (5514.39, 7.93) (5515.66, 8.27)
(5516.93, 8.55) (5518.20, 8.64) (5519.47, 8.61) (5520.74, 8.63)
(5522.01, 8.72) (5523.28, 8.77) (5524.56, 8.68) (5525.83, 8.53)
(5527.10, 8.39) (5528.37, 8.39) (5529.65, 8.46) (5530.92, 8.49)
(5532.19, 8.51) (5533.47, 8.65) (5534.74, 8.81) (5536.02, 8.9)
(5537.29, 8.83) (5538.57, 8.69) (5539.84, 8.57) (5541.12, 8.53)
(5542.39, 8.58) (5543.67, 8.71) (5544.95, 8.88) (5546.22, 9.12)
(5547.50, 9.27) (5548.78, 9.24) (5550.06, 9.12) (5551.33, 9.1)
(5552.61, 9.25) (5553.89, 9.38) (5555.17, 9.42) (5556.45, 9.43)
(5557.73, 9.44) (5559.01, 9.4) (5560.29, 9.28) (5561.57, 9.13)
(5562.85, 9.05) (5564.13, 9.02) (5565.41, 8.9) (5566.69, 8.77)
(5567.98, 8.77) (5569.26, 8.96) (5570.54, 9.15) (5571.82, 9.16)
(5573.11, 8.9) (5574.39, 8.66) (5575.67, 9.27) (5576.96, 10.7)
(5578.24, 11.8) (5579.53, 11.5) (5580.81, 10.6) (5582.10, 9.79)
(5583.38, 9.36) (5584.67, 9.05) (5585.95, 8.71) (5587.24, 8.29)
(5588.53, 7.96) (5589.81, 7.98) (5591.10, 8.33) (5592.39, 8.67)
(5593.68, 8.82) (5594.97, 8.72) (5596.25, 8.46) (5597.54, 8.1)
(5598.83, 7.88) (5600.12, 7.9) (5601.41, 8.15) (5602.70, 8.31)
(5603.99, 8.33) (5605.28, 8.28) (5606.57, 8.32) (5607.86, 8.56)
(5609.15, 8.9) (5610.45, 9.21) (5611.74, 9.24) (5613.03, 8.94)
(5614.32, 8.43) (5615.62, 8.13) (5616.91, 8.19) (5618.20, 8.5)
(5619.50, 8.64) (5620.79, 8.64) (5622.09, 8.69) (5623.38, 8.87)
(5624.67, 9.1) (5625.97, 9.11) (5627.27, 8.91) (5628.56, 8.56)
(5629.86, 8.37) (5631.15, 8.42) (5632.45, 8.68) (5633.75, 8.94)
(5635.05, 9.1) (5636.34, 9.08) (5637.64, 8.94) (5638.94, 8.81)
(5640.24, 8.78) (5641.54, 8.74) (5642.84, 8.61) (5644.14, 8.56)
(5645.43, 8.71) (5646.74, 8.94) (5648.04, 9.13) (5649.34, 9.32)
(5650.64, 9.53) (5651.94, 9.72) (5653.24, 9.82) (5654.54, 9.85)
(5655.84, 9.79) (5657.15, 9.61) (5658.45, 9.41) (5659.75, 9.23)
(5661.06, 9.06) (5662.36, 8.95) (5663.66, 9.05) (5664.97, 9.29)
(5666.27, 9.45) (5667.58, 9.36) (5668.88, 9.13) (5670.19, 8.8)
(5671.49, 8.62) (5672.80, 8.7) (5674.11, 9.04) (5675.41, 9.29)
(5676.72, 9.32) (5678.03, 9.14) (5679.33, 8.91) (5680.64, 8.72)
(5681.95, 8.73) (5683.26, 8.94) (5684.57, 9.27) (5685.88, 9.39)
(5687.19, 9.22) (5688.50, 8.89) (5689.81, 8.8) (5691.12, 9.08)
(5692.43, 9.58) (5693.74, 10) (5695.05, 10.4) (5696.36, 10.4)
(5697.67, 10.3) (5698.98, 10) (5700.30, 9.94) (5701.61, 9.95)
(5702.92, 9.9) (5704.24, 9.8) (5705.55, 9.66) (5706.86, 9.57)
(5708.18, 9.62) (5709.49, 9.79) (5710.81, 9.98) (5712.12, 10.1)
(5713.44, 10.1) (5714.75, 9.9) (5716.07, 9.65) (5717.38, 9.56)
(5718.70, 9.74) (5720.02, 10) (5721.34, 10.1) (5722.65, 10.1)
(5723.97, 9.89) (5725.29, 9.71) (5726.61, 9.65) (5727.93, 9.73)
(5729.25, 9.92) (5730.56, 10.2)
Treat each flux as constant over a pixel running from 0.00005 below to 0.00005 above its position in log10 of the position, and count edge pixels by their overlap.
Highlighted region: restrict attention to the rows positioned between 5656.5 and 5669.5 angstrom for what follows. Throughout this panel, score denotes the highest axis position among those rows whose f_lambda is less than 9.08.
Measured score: 5663.66 angstrom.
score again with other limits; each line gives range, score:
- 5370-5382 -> 5374.00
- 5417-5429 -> 5428.72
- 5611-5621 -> 5620.79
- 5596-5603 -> 5602.70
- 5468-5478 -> 5477.69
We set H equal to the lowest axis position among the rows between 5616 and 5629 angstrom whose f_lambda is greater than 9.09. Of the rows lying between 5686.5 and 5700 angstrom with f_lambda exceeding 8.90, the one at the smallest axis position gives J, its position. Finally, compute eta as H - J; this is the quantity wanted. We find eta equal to -62.5 angstrom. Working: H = 5624.67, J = 5687.19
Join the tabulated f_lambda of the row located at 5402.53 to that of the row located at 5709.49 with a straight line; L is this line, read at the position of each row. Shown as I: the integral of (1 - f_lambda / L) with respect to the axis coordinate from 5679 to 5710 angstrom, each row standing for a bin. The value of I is 0.7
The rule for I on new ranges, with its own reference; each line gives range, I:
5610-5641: 2.6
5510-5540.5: 2.6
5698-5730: -0.2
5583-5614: 3.2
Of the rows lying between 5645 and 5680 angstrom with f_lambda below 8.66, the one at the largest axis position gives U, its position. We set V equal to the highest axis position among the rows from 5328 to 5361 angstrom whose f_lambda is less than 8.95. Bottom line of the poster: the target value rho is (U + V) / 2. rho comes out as 5515.9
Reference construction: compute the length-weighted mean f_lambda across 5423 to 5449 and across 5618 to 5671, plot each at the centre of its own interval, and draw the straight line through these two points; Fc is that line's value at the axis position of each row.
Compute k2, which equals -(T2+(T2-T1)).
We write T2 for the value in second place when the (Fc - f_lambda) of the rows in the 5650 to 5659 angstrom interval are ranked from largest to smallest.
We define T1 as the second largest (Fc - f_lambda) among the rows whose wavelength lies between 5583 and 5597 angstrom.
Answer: 2.0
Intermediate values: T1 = 1.0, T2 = -0.5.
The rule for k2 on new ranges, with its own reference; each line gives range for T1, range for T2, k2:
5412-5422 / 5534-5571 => -0.7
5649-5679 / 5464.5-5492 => -2.0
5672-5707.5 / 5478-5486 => -1.0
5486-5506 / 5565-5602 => -1.7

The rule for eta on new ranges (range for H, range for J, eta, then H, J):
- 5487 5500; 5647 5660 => -156.5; 5491.58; 5648.04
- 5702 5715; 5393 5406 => 309.1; 5702.92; 5393.83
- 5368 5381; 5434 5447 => -59.7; 5375.23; 5434.97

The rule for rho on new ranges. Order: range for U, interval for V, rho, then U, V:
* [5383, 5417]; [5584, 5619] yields 5515.3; 5412.49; 5618.20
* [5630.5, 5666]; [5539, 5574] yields 5608.6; 5644.14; 5573.11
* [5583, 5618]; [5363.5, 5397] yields 5506.6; 5616.91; 5396.32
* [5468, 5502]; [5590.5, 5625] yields 5562.5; 5501.71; 5623.38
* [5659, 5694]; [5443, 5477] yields 5574.0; 5671.49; 5476.43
